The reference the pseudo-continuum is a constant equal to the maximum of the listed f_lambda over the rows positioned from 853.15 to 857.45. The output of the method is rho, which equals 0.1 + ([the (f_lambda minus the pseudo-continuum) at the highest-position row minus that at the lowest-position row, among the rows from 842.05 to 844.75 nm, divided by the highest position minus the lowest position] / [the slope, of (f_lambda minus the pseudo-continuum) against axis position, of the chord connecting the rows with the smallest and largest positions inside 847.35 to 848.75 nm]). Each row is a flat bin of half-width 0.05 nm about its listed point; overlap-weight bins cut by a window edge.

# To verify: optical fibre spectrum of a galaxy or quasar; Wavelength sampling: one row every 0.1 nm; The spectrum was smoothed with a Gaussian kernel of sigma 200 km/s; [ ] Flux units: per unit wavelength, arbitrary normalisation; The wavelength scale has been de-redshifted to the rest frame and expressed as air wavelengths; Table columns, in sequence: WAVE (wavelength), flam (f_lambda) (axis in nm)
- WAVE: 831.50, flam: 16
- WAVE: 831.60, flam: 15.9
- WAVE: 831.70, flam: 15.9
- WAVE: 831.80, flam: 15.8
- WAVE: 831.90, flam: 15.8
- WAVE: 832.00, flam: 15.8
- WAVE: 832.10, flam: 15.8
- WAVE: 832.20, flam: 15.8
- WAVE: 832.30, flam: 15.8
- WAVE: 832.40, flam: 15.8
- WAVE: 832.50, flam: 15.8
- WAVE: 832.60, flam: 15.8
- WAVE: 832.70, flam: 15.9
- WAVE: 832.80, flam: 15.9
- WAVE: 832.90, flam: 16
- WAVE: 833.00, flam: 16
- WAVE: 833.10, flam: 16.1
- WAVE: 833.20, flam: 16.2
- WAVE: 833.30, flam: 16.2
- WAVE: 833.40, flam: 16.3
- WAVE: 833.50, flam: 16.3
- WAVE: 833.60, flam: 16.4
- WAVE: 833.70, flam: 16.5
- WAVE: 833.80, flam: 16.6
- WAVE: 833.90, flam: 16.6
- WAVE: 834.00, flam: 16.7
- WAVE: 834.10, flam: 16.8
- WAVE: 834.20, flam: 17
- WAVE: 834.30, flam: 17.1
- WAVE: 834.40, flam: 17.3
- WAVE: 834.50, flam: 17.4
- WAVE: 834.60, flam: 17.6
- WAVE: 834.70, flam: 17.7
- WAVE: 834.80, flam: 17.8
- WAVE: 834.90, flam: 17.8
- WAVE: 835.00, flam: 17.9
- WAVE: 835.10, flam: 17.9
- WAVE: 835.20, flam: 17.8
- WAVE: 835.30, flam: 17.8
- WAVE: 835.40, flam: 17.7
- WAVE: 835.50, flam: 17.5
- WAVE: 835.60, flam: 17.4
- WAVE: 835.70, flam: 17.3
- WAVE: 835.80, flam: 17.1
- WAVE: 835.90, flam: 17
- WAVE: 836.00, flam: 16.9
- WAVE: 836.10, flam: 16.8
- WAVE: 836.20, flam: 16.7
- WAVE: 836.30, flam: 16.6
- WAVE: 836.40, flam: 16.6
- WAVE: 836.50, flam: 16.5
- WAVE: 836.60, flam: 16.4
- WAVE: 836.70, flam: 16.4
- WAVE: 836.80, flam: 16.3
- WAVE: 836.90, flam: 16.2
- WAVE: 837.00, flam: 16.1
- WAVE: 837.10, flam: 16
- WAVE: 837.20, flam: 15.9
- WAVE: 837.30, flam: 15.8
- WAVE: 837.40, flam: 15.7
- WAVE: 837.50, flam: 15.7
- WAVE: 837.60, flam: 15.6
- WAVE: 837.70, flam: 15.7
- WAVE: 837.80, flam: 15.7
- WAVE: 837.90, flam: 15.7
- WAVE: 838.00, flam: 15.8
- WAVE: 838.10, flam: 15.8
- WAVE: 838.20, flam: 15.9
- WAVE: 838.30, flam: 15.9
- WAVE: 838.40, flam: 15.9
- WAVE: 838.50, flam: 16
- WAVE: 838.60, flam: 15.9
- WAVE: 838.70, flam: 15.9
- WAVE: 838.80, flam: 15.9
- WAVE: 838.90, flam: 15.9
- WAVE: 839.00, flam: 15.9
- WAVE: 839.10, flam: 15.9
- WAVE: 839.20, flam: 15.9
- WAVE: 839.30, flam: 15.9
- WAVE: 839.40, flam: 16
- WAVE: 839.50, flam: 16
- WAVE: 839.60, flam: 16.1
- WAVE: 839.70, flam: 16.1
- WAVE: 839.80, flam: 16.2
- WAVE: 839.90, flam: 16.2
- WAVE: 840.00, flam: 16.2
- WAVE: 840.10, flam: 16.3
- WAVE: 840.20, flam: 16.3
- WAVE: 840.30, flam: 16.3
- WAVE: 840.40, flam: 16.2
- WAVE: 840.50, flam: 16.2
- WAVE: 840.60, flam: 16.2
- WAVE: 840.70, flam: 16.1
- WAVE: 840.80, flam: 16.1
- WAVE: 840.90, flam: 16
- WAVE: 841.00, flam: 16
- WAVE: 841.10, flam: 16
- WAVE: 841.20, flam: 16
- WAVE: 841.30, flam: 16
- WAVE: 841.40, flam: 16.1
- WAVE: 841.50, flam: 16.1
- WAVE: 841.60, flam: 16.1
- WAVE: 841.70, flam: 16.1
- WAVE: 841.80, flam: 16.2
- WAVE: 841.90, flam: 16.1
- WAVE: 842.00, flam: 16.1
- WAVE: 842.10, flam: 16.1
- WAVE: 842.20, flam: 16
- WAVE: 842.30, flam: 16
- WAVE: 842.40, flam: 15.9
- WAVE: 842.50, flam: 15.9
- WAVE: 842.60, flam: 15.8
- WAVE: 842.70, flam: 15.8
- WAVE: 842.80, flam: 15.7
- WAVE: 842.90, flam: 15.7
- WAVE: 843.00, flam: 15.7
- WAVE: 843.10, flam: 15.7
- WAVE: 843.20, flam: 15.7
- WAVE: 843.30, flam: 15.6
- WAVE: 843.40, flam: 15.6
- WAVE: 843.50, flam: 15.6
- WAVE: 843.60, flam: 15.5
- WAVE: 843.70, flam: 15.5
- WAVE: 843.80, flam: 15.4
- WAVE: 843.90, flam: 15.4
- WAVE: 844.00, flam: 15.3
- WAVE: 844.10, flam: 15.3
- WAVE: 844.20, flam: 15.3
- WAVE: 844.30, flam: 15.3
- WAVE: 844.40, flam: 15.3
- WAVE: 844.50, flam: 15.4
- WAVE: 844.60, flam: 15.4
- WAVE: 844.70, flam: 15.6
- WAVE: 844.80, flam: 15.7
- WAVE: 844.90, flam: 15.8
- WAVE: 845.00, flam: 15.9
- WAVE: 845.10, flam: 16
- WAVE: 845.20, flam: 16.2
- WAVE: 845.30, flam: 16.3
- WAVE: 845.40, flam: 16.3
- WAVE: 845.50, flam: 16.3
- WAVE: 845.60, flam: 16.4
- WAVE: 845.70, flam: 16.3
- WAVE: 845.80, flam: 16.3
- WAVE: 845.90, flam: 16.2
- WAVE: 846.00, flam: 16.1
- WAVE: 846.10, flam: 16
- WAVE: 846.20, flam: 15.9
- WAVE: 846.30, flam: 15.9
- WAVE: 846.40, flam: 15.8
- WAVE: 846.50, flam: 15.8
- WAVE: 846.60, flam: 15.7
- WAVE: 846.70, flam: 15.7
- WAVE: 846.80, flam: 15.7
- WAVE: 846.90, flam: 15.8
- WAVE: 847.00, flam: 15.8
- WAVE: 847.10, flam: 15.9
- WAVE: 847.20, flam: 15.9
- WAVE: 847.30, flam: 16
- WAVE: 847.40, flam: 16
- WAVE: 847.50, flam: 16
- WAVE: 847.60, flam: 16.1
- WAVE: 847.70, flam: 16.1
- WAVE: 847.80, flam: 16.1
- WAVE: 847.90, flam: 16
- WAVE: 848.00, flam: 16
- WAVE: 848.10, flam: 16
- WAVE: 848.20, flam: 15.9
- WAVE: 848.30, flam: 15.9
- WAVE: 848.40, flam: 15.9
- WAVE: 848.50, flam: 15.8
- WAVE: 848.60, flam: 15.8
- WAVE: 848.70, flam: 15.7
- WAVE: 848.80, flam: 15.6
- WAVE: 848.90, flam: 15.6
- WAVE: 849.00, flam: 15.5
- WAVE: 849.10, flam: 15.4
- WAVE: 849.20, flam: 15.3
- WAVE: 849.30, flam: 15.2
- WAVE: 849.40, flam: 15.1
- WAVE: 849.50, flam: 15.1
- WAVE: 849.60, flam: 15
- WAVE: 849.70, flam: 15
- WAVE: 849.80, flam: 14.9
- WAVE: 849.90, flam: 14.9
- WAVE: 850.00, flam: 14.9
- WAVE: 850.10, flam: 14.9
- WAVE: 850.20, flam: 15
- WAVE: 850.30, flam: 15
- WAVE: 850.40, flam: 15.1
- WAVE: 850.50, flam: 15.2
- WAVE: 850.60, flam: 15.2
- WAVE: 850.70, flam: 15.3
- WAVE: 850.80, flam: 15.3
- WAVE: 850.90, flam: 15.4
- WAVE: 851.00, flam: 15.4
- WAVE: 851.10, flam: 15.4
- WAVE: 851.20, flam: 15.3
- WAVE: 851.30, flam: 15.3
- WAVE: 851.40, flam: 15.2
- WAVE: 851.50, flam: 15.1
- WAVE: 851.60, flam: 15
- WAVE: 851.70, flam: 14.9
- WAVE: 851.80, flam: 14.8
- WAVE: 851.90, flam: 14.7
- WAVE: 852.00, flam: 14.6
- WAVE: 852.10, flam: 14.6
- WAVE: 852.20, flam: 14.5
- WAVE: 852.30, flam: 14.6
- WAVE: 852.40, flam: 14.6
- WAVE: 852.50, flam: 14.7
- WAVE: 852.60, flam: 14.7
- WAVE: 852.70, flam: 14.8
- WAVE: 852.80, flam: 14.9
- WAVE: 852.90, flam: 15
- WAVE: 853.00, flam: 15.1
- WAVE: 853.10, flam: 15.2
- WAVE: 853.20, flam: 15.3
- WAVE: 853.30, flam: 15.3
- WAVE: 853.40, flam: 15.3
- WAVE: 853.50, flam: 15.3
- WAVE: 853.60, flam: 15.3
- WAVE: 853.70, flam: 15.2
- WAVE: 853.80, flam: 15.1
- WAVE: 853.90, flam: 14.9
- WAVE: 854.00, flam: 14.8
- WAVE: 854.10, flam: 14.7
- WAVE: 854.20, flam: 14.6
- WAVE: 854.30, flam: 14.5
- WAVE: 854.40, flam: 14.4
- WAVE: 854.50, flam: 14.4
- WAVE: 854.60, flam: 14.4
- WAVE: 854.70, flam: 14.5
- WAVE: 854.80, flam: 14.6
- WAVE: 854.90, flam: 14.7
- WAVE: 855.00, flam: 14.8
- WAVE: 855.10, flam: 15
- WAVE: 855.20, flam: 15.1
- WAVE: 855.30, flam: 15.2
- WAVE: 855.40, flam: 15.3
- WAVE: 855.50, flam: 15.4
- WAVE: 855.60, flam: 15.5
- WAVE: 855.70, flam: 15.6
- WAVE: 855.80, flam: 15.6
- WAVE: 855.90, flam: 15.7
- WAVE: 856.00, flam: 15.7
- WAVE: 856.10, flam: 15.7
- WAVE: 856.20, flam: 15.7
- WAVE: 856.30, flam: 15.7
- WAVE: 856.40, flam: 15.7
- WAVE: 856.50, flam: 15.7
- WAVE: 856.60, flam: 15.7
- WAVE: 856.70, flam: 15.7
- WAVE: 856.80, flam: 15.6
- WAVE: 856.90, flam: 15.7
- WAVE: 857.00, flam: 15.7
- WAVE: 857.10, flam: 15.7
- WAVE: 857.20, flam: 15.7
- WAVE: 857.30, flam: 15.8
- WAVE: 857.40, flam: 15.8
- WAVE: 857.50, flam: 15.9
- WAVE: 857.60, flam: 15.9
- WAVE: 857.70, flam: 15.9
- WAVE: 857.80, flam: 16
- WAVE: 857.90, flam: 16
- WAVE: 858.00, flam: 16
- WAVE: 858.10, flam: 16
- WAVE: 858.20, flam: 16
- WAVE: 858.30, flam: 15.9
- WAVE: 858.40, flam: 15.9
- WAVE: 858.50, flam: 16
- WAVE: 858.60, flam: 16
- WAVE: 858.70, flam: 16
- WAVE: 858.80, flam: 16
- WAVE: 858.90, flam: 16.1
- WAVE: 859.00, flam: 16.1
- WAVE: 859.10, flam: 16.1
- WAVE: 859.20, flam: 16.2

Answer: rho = 0.9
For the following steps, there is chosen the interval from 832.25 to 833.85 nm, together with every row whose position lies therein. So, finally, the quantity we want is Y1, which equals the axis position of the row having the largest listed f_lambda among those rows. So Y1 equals 833.80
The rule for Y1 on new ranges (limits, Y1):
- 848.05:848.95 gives 848.10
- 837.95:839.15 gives 838.50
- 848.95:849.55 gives 849.00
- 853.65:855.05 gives 853.70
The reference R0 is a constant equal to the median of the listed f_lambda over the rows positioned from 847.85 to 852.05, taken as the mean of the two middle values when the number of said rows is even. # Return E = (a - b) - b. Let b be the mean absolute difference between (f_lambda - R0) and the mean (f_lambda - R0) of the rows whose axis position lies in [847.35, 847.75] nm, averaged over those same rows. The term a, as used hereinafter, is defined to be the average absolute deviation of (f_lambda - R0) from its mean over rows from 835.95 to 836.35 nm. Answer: 0.000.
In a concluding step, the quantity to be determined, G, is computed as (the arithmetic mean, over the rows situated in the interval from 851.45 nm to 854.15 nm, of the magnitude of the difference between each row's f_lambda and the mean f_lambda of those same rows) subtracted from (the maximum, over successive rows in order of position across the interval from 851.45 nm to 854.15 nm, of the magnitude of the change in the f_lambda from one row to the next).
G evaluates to -0.03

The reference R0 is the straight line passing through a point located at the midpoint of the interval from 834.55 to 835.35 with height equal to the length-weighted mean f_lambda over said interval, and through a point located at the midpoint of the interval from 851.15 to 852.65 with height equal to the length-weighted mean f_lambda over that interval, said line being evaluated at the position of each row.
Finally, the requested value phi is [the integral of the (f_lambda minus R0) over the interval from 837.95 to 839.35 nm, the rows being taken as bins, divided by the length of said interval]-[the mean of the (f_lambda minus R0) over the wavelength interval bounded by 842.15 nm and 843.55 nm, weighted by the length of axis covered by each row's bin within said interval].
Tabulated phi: -0.60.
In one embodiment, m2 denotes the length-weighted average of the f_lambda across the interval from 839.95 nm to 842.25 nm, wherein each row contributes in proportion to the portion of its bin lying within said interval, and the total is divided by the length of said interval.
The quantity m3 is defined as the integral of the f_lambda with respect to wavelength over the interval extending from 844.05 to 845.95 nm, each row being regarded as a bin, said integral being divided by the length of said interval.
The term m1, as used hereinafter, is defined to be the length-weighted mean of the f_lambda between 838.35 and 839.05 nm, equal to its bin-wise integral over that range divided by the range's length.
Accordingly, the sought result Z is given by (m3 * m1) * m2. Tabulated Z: 4069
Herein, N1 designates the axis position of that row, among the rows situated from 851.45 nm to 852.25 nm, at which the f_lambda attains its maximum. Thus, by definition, 851.50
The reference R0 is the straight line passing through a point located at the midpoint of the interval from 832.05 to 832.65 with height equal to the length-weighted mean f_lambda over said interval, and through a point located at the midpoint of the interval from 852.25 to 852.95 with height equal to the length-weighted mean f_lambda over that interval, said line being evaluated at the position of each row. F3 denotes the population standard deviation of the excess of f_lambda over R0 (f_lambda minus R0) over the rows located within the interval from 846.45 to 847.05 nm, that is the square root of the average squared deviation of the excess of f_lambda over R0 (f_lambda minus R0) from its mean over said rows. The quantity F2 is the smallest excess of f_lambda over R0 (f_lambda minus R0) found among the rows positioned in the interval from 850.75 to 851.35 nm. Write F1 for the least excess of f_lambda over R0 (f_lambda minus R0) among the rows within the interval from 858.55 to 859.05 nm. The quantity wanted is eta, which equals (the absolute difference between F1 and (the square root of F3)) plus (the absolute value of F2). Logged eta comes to 1.77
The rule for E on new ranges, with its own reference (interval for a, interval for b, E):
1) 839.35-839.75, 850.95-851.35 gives -0.050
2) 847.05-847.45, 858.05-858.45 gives -0.050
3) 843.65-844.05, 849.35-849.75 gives -0.050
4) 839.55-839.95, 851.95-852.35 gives -0.025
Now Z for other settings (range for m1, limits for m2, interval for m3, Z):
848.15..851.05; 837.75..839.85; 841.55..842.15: 3931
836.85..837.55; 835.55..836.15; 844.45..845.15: 4264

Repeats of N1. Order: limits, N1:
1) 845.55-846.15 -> 845.60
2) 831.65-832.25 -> 831.70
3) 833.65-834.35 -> 834.30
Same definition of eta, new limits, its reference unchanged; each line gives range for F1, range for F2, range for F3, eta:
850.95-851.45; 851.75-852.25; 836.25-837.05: 0.29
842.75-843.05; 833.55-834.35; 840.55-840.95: 0.85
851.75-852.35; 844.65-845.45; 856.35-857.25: 0.90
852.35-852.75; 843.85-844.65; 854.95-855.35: 0.66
